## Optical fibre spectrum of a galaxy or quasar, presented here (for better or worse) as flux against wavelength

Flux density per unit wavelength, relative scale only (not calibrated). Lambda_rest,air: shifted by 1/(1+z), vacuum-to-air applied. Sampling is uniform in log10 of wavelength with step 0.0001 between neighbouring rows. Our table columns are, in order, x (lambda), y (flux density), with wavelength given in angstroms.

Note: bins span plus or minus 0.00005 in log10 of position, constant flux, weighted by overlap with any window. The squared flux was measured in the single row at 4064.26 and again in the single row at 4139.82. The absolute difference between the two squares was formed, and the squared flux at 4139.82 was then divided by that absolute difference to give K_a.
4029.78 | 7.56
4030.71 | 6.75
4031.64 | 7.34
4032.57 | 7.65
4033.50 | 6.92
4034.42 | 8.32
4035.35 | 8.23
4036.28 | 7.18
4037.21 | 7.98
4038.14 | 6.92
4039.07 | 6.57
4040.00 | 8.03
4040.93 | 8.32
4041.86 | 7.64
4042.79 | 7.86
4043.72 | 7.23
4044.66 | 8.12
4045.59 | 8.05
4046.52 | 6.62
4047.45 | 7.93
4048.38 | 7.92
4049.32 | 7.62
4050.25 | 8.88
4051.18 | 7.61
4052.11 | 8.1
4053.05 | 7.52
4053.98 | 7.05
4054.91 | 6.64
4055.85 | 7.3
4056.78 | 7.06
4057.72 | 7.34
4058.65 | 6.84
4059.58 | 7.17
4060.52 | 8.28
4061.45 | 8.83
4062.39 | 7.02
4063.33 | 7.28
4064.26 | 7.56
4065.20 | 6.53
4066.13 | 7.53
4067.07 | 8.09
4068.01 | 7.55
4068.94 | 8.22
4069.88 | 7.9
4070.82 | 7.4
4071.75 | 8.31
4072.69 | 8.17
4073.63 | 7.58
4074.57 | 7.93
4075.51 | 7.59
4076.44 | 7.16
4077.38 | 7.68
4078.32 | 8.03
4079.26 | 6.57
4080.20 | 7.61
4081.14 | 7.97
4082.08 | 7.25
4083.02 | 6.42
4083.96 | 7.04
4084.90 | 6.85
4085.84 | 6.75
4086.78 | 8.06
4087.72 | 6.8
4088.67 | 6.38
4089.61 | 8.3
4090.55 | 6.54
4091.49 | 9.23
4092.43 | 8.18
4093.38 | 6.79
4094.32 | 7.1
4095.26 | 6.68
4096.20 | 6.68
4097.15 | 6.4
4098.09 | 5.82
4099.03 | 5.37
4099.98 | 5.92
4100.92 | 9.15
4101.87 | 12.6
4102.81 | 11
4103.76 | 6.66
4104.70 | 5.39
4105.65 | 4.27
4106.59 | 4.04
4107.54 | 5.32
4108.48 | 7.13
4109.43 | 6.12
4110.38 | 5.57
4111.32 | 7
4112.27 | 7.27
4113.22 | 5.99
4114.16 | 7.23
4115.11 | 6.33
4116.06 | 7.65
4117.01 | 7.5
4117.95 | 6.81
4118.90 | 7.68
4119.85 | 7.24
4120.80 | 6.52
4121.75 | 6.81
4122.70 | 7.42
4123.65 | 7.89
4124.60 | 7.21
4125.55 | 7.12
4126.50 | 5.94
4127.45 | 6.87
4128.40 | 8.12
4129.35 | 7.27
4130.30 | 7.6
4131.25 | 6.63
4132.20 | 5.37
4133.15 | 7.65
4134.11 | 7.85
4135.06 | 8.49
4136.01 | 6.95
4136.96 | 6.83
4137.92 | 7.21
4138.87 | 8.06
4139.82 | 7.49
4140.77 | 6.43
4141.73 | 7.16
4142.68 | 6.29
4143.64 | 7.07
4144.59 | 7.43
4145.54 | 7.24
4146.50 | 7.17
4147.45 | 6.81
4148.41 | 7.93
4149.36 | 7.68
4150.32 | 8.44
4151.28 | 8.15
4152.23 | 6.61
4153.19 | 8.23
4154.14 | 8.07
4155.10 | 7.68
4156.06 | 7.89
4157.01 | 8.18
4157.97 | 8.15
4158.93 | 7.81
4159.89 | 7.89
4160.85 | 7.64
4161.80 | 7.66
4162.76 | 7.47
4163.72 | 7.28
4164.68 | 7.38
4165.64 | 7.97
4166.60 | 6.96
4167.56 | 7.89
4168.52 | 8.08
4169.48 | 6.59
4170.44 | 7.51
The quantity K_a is 53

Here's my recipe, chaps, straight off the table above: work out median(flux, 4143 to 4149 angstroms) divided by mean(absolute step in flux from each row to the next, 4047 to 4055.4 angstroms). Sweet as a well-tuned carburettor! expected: 12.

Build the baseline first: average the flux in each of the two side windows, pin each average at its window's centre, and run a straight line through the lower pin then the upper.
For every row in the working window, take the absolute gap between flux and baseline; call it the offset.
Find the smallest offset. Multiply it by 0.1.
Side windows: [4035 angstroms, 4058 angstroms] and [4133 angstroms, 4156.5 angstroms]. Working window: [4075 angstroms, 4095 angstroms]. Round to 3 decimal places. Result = 0.004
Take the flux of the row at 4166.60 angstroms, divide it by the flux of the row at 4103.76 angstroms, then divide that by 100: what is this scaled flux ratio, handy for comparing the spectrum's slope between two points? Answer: 0.0105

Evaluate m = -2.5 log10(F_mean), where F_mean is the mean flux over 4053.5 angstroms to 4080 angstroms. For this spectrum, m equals -2.19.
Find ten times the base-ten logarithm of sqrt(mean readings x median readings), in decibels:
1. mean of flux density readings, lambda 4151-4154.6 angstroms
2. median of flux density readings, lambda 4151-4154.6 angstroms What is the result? 9.0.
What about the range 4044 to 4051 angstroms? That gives 9.0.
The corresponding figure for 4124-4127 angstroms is 8.4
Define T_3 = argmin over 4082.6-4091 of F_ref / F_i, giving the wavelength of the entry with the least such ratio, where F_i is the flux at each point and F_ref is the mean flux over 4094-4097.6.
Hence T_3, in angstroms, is 4089.61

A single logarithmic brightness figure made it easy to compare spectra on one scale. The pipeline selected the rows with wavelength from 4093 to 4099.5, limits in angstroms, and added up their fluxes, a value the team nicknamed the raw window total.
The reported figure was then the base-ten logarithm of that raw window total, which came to 1.7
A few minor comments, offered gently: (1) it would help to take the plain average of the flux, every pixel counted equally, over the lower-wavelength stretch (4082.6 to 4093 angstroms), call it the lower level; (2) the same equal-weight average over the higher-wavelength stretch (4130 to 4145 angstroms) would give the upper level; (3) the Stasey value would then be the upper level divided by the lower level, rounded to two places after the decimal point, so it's 0.98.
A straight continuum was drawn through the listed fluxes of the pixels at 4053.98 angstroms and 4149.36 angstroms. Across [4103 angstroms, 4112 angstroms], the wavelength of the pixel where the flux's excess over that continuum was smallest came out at 4106.59 angstroms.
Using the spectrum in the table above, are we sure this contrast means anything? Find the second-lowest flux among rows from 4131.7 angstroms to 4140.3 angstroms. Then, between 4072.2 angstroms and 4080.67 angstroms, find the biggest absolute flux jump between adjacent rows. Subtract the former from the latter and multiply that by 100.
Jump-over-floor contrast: -537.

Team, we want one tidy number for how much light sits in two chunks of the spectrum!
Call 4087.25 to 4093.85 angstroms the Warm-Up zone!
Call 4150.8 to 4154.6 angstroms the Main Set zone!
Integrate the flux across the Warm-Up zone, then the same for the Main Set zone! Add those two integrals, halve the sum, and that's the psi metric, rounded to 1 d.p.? 39.4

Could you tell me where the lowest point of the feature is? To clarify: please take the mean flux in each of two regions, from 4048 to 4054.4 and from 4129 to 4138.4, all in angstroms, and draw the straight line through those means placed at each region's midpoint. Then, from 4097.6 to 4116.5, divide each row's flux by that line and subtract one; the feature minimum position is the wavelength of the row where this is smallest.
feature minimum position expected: 4106.59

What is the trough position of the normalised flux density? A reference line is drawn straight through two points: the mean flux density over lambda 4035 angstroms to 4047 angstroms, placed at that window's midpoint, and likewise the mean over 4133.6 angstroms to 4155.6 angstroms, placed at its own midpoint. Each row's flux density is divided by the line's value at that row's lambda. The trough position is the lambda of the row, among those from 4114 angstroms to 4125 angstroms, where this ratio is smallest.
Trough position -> 4115.11 angstroms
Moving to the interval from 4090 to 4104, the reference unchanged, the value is 4099.03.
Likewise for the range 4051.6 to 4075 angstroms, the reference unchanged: 4065.20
